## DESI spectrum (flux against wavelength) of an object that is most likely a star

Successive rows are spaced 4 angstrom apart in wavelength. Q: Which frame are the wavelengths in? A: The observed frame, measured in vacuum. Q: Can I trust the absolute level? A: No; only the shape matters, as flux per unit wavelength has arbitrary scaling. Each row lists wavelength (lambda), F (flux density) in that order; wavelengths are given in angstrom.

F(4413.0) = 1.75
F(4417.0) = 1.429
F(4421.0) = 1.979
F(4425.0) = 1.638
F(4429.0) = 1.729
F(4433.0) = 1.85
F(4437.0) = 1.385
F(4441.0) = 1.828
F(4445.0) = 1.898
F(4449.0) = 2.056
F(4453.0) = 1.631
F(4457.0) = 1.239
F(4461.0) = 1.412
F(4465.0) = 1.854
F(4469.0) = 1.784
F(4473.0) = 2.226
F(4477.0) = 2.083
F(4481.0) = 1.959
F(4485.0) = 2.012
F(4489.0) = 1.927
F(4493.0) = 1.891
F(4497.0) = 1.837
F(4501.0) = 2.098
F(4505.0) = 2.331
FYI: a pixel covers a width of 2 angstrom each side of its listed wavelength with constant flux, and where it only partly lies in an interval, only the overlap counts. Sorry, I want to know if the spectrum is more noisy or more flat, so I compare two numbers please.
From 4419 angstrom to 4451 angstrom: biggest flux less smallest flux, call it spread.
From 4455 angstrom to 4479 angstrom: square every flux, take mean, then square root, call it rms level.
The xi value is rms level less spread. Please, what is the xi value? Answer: 1.13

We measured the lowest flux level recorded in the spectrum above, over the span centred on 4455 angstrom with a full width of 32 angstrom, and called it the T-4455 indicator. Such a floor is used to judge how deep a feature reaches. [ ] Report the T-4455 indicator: 1.239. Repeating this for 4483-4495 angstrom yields 1.891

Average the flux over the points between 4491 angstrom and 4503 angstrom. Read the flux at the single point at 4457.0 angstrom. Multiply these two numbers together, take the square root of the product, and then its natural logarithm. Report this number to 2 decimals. 0.44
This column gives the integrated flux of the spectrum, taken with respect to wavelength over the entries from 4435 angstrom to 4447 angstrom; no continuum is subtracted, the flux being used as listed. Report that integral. 20.4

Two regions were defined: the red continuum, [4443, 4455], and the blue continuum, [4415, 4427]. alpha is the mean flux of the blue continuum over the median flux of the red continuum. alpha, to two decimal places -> 0.89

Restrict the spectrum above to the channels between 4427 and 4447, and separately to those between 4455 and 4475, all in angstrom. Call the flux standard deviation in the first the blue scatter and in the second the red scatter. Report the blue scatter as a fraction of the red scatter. 0.53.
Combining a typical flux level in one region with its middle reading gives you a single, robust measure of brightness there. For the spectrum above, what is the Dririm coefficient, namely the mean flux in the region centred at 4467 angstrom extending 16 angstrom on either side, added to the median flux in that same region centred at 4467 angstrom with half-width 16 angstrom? 3.59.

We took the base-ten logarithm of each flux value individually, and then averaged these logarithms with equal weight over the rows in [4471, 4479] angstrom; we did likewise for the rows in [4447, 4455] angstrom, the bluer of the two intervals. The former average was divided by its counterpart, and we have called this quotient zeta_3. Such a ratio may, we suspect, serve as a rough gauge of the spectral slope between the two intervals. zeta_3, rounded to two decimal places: 1.27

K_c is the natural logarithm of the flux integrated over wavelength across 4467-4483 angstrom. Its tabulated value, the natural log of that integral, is 3.47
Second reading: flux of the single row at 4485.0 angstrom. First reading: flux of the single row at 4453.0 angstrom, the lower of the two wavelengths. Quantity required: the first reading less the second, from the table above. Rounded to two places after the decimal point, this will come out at -0.38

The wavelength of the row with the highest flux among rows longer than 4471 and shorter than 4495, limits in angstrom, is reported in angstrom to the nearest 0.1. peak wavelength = 4473.0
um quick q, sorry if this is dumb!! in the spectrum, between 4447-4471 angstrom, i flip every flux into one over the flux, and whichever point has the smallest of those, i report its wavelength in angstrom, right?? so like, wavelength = 4449.0 angstrom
